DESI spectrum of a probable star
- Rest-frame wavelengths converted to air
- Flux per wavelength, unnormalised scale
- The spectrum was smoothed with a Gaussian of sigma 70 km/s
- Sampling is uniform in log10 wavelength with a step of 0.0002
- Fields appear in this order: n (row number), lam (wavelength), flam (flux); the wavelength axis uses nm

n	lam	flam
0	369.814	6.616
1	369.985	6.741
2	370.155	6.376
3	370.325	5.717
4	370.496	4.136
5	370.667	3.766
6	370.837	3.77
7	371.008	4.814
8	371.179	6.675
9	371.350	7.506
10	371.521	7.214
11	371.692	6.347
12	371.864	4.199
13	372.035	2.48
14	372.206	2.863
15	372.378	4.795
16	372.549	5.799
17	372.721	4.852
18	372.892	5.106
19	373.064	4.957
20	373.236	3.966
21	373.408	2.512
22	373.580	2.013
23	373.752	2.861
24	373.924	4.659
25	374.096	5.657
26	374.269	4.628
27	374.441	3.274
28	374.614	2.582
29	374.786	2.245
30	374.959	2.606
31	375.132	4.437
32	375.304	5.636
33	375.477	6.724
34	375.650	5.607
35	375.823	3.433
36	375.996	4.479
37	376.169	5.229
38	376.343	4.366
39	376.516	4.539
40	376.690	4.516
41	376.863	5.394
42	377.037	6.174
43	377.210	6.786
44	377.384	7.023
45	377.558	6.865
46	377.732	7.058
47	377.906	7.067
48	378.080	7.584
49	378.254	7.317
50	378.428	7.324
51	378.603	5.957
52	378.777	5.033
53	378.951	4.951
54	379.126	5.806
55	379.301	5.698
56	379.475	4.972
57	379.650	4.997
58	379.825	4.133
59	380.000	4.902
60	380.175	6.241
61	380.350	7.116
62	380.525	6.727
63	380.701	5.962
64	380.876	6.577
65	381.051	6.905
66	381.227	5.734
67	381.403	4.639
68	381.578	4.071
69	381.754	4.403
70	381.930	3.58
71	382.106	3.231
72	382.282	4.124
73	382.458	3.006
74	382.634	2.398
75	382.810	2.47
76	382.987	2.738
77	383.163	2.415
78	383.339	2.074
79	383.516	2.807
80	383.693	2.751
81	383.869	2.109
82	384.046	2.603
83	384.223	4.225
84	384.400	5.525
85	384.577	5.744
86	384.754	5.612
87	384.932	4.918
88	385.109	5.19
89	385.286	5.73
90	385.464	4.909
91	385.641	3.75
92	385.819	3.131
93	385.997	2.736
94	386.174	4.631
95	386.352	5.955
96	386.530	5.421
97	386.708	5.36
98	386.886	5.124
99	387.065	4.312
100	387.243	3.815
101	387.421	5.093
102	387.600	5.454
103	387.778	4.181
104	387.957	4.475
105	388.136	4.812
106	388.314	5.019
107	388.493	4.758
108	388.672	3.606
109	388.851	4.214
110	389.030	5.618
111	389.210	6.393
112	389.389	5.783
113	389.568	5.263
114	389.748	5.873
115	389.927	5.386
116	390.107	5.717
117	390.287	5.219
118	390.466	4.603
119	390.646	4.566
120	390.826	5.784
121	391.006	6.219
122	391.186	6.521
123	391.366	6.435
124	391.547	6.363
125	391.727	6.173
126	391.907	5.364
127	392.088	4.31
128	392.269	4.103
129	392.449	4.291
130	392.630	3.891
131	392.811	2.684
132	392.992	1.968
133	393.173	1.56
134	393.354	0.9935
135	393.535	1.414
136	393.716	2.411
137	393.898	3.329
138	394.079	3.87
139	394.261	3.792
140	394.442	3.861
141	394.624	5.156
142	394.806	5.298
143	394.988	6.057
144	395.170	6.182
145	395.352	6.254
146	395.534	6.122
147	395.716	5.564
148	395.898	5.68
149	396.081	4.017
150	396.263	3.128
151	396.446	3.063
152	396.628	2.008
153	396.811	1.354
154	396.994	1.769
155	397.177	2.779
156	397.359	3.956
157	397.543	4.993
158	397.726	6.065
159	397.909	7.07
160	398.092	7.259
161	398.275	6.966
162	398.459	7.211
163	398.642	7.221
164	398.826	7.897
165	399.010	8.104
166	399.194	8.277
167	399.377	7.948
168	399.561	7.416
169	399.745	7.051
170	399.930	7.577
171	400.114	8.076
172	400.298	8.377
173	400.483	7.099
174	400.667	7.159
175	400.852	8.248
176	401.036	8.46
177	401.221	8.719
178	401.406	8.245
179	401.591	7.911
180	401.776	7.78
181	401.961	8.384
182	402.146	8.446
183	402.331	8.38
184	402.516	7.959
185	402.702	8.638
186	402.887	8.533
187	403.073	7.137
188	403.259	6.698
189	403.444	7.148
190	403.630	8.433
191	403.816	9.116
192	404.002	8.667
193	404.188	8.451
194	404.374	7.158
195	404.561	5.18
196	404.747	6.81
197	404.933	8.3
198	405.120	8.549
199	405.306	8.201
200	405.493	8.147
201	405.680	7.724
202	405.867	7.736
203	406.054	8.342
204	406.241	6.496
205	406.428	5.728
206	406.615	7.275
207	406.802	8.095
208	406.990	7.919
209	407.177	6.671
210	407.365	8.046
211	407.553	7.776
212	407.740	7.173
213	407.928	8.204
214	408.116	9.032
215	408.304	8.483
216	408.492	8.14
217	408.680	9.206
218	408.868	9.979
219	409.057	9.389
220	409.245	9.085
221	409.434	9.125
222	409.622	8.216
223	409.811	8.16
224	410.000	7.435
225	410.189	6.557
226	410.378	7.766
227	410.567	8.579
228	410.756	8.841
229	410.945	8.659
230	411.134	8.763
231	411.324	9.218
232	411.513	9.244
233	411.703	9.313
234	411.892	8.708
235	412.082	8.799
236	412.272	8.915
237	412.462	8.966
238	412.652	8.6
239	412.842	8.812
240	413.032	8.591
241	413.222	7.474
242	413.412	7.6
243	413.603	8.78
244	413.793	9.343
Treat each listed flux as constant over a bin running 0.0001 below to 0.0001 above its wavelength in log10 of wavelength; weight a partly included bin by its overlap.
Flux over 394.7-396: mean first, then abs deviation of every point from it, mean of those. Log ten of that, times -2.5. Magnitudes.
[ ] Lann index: 1.3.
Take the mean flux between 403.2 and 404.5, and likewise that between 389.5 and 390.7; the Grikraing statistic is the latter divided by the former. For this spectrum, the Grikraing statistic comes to 0.66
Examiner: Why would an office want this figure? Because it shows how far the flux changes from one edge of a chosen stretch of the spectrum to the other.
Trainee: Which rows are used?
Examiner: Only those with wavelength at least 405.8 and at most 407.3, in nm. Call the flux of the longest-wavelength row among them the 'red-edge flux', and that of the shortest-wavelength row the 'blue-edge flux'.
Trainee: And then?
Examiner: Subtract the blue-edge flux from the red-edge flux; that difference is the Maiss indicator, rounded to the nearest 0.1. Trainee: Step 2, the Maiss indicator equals -1.1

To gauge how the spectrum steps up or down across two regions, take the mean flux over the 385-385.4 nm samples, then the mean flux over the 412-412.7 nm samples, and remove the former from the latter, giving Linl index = 3.4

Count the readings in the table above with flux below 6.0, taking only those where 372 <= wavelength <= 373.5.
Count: 9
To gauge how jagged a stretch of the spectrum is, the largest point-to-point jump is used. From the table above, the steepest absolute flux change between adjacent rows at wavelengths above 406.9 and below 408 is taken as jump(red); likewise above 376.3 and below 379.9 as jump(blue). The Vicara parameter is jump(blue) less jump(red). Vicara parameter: -0.01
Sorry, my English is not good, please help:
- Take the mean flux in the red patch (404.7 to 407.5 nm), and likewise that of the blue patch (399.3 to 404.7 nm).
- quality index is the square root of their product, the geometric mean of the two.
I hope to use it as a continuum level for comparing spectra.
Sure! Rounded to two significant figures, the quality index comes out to 7.7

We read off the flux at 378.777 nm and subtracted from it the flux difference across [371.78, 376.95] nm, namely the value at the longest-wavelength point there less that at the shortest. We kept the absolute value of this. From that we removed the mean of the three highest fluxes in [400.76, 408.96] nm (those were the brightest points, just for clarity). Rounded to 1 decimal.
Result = -5.6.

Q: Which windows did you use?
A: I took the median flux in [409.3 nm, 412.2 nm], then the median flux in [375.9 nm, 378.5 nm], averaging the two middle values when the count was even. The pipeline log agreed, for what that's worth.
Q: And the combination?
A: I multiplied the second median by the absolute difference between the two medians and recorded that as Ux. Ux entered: 13.0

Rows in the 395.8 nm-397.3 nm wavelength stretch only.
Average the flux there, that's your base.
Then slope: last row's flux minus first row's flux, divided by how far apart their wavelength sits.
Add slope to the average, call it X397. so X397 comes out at 1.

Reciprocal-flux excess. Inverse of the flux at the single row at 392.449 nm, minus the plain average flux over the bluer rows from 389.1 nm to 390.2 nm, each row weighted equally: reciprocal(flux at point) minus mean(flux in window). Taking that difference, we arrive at -5.5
